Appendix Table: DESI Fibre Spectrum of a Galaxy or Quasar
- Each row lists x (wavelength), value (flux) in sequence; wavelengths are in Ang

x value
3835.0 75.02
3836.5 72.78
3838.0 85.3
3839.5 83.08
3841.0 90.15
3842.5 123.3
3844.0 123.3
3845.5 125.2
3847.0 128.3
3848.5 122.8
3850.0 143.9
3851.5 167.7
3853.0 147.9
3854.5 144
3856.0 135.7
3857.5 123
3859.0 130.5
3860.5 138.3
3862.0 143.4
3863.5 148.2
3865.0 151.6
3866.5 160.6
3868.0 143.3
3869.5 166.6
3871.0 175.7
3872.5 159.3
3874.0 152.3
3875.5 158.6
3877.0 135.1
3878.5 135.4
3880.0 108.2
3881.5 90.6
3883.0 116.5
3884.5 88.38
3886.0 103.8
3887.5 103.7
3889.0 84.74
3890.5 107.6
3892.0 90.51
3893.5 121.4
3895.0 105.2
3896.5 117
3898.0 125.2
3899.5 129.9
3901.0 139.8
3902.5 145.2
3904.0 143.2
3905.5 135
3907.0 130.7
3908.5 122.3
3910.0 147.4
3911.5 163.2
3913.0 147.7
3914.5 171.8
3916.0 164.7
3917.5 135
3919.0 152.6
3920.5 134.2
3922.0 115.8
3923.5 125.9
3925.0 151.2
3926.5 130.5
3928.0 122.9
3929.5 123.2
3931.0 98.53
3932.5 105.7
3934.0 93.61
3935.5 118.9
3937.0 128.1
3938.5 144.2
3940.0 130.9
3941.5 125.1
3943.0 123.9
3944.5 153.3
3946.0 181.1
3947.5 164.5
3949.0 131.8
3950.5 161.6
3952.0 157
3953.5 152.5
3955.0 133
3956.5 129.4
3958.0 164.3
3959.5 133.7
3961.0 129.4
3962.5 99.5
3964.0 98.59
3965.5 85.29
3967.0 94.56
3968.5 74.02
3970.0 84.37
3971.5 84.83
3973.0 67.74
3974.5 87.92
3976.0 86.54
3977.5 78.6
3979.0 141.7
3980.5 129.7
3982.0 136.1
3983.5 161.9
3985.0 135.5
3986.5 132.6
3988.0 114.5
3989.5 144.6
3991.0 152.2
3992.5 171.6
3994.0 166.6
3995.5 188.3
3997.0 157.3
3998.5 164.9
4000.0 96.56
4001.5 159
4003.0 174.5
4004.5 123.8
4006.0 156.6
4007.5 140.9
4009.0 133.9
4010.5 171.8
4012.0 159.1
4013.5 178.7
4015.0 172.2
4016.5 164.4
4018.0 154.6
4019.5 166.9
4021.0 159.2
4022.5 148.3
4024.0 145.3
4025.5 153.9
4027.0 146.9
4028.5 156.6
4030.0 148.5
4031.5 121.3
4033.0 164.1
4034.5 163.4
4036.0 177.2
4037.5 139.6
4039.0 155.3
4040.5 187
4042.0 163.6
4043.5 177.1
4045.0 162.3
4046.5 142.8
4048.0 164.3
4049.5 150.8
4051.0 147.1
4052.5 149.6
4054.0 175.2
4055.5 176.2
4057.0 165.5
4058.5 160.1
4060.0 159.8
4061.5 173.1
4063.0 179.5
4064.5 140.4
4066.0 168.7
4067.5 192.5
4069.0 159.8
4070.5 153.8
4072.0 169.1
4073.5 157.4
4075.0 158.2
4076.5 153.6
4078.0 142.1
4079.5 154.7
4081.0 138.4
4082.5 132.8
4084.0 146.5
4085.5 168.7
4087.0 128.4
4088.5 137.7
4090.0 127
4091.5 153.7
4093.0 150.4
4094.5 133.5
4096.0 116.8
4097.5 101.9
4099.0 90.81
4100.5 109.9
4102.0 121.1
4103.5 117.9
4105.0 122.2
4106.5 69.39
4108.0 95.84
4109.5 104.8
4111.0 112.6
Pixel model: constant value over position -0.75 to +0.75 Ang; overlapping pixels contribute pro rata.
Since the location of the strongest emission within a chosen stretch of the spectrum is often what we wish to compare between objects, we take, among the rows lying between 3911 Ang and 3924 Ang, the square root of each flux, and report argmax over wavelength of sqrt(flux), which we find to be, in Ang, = 3914.5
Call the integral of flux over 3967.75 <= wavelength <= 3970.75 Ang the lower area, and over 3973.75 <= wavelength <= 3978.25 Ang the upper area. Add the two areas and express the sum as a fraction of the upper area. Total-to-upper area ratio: 1.63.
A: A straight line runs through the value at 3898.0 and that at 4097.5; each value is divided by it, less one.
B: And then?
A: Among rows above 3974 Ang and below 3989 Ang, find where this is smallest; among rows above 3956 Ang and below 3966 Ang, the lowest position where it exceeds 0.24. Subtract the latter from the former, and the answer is 19.5 Ang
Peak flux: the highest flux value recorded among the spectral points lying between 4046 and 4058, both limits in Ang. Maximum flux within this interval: 176.2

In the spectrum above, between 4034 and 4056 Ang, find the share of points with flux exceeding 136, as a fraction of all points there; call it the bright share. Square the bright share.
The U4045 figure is 1.00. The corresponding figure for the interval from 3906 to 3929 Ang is 0.22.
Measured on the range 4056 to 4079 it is 1.00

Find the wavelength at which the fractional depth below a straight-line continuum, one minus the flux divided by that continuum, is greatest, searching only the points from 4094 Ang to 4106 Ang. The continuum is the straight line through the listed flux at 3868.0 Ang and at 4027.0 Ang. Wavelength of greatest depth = 4099.0 Ang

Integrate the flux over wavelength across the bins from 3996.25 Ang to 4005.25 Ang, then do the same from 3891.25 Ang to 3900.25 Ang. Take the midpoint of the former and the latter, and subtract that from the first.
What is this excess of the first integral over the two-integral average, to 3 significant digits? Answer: 140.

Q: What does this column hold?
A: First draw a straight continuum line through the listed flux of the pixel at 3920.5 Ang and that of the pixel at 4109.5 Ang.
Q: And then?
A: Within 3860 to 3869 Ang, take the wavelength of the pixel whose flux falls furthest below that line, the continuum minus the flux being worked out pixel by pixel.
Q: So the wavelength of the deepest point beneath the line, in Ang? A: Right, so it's 3860.5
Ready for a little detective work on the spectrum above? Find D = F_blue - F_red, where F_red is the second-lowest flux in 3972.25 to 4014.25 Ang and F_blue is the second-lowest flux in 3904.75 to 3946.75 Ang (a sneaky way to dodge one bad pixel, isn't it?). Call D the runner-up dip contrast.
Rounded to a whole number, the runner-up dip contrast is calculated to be 20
